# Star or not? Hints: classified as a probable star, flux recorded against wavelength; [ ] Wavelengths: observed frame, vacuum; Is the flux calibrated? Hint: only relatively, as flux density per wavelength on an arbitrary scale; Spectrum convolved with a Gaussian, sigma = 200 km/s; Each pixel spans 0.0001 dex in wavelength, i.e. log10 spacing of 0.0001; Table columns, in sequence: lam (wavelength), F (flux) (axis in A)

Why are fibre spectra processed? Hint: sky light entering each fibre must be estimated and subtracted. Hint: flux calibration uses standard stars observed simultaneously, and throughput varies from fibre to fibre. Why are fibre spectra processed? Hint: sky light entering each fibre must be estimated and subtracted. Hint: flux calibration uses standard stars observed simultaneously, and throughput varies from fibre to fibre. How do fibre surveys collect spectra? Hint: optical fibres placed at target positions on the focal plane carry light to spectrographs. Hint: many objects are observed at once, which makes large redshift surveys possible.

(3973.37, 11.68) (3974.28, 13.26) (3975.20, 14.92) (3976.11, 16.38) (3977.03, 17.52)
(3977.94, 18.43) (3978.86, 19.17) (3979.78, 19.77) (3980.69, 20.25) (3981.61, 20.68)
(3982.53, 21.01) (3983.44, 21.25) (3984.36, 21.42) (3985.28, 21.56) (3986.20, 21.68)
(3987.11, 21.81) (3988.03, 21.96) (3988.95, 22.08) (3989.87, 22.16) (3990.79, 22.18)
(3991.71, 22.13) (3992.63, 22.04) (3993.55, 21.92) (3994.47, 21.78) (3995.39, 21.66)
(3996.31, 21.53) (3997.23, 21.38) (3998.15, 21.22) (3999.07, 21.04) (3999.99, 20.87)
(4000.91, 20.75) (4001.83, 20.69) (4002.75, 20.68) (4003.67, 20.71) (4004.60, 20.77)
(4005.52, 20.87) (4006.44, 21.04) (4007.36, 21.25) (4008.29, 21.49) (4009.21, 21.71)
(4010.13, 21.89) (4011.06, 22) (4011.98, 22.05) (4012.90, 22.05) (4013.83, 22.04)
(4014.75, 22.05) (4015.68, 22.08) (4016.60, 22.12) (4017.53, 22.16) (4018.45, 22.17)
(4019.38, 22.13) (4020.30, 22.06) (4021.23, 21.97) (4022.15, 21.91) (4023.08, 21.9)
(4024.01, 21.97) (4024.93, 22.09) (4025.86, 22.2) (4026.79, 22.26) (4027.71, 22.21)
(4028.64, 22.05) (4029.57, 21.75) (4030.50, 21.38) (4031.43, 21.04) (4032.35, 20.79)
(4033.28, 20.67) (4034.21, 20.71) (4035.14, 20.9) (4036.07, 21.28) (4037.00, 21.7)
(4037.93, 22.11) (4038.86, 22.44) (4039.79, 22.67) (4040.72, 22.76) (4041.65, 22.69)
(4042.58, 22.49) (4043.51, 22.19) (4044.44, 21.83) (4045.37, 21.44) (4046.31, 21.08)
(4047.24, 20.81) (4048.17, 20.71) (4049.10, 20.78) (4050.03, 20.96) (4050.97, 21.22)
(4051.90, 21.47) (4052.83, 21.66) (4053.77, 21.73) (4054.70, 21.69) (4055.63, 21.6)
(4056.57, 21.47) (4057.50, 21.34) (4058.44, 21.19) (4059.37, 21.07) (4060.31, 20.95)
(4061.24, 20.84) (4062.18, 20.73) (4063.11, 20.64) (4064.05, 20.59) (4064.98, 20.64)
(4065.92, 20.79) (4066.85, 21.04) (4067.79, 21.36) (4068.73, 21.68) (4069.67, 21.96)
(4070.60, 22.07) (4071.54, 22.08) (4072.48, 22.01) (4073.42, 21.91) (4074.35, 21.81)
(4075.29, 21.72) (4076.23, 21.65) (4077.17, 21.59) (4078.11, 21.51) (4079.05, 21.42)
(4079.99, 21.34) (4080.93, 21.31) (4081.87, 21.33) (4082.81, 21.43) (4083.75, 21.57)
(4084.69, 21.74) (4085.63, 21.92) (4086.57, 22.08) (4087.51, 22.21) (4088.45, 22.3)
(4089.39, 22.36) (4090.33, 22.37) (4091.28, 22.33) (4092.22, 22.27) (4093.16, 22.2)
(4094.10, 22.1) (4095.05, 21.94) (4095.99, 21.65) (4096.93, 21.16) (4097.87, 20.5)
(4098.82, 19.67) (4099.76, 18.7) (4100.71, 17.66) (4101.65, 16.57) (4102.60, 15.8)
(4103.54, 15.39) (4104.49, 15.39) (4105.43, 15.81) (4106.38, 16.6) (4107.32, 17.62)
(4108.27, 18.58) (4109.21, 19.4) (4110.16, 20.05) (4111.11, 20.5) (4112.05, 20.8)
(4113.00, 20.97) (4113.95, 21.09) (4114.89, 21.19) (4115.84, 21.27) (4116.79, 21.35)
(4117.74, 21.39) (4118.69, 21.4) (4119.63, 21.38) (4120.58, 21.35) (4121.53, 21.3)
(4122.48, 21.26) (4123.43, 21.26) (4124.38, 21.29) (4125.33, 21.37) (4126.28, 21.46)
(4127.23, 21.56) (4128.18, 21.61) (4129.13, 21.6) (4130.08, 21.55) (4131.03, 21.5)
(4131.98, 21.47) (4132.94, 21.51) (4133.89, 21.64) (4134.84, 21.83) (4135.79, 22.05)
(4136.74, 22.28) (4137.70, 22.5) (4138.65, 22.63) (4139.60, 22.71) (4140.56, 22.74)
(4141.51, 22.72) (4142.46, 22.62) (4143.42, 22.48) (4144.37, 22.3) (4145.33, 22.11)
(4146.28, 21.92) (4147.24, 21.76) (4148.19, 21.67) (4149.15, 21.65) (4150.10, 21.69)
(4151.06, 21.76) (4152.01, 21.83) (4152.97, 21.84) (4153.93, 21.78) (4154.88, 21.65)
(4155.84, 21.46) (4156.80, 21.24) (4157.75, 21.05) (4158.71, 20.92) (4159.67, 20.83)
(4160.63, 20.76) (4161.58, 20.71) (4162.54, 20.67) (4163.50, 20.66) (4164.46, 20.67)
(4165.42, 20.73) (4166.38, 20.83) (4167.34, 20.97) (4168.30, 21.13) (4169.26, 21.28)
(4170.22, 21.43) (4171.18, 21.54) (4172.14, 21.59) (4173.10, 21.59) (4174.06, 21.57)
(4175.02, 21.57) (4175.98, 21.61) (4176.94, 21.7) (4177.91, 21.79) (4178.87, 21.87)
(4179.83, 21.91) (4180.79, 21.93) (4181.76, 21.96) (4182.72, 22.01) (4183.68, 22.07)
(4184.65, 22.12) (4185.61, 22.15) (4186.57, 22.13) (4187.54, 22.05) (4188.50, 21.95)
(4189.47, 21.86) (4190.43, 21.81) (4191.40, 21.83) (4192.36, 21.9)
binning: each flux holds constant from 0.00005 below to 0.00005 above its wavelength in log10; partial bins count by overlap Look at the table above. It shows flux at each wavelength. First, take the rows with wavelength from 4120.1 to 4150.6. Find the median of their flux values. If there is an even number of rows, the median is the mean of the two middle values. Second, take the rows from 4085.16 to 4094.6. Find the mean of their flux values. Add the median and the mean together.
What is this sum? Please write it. 43.9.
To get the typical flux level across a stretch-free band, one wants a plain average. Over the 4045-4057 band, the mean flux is 21.3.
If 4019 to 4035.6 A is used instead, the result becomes 21.7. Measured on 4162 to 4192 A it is 21.6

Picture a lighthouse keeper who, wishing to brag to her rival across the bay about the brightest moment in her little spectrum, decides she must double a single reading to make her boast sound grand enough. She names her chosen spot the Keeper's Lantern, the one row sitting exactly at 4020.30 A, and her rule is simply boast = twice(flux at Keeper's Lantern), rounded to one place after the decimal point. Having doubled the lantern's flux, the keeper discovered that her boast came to 44.1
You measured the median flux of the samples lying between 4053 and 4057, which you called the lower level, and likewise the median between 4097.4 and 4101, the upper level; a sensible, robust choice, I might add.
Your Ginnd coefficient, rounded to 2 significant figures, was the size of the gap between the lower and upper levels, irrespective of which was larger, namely 2.5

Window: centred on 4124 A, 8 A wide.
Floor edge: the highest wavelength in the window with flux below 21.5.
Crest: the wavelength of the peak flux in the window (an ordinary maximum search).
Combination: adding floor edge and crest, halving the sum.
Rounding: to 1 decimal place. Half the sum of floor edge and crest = 4126.8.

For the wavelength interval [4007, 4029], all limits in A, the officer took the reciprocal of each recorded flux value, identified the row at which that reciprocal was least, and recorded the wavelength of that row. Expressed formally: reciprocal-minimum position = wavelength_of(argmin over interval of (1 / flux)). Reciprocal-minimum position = 4026.79 A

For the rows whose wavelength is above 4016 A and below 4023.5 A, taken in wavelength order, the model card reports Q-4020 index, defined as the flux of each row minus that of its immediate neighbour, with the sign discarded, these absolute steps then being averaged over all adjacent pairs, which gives 0.046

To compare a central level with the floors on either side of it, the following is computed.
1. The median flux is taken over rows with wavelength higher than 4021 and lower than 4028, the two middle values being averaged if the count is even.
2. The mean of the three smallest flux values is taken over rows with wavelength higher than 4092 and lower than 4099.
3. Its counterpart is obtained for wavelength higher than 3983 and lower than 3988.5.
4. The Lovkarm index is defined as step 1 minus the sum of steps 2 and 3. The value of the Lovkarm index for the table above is -19.8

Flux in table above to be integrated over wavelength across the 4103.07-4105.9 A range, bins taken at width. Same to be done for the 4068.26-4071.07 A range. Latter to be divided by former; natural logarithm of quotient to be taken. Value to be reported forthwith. 0.34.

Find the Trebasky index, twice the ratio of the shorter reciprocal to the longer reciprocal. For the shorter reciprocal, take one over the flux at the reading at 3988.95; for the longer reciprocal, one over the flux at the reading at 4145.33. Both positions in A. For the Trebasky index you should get 2.00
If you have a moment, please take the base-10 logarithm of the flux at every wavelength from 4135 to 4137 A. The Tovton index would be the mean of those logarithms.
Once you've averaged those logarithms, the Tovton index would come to 1.35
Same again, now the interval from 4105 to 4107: 1.21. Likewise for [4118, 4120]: 1.33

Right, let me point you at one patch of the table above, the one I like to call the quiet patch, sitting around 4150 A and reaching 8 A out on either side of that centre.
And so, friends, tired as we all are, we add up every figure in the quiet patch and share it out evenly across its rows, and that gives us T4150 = 21.8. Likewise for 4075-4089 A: 21.7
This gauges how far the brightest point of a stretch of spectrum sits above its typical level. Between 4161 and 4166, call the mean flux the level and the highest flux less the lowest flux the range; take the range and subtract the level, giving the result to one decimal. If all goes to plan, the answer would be -20.6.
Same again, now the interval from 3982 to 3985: -20.8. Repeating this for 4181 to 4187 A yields -21.9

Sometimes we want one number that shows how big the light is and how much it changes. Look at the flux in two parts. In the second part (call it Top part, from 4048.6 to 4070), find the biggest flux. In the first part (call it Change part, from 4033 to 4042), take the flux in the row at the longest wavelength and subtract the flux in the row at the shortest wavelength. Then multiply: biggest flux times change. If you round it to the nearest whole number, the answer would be 44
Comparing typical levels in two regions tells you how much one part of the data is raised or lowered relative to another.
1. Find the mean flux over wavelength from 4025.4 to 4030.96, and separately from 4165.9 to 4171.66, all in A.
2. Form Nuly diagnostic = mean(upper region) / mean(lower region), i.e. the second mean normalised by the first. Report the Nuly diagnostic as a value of 0.965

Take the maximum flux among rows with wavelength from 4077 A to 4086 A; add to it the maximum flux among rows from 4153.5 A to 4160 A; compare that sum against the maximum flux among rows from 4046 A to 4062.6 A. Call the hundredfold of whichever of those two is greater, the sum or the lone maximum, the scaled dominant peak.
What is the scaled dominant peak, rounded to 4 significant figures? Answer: 4370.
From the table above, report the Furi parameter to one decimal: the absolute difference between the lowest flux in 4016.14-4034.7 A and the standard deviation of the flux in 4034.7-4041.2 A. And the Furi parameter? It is 20.0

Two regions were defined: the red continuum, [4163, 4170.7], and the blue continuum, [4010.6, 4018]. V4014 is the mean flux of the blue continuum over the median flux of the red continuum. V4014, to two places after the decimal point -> 1.06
